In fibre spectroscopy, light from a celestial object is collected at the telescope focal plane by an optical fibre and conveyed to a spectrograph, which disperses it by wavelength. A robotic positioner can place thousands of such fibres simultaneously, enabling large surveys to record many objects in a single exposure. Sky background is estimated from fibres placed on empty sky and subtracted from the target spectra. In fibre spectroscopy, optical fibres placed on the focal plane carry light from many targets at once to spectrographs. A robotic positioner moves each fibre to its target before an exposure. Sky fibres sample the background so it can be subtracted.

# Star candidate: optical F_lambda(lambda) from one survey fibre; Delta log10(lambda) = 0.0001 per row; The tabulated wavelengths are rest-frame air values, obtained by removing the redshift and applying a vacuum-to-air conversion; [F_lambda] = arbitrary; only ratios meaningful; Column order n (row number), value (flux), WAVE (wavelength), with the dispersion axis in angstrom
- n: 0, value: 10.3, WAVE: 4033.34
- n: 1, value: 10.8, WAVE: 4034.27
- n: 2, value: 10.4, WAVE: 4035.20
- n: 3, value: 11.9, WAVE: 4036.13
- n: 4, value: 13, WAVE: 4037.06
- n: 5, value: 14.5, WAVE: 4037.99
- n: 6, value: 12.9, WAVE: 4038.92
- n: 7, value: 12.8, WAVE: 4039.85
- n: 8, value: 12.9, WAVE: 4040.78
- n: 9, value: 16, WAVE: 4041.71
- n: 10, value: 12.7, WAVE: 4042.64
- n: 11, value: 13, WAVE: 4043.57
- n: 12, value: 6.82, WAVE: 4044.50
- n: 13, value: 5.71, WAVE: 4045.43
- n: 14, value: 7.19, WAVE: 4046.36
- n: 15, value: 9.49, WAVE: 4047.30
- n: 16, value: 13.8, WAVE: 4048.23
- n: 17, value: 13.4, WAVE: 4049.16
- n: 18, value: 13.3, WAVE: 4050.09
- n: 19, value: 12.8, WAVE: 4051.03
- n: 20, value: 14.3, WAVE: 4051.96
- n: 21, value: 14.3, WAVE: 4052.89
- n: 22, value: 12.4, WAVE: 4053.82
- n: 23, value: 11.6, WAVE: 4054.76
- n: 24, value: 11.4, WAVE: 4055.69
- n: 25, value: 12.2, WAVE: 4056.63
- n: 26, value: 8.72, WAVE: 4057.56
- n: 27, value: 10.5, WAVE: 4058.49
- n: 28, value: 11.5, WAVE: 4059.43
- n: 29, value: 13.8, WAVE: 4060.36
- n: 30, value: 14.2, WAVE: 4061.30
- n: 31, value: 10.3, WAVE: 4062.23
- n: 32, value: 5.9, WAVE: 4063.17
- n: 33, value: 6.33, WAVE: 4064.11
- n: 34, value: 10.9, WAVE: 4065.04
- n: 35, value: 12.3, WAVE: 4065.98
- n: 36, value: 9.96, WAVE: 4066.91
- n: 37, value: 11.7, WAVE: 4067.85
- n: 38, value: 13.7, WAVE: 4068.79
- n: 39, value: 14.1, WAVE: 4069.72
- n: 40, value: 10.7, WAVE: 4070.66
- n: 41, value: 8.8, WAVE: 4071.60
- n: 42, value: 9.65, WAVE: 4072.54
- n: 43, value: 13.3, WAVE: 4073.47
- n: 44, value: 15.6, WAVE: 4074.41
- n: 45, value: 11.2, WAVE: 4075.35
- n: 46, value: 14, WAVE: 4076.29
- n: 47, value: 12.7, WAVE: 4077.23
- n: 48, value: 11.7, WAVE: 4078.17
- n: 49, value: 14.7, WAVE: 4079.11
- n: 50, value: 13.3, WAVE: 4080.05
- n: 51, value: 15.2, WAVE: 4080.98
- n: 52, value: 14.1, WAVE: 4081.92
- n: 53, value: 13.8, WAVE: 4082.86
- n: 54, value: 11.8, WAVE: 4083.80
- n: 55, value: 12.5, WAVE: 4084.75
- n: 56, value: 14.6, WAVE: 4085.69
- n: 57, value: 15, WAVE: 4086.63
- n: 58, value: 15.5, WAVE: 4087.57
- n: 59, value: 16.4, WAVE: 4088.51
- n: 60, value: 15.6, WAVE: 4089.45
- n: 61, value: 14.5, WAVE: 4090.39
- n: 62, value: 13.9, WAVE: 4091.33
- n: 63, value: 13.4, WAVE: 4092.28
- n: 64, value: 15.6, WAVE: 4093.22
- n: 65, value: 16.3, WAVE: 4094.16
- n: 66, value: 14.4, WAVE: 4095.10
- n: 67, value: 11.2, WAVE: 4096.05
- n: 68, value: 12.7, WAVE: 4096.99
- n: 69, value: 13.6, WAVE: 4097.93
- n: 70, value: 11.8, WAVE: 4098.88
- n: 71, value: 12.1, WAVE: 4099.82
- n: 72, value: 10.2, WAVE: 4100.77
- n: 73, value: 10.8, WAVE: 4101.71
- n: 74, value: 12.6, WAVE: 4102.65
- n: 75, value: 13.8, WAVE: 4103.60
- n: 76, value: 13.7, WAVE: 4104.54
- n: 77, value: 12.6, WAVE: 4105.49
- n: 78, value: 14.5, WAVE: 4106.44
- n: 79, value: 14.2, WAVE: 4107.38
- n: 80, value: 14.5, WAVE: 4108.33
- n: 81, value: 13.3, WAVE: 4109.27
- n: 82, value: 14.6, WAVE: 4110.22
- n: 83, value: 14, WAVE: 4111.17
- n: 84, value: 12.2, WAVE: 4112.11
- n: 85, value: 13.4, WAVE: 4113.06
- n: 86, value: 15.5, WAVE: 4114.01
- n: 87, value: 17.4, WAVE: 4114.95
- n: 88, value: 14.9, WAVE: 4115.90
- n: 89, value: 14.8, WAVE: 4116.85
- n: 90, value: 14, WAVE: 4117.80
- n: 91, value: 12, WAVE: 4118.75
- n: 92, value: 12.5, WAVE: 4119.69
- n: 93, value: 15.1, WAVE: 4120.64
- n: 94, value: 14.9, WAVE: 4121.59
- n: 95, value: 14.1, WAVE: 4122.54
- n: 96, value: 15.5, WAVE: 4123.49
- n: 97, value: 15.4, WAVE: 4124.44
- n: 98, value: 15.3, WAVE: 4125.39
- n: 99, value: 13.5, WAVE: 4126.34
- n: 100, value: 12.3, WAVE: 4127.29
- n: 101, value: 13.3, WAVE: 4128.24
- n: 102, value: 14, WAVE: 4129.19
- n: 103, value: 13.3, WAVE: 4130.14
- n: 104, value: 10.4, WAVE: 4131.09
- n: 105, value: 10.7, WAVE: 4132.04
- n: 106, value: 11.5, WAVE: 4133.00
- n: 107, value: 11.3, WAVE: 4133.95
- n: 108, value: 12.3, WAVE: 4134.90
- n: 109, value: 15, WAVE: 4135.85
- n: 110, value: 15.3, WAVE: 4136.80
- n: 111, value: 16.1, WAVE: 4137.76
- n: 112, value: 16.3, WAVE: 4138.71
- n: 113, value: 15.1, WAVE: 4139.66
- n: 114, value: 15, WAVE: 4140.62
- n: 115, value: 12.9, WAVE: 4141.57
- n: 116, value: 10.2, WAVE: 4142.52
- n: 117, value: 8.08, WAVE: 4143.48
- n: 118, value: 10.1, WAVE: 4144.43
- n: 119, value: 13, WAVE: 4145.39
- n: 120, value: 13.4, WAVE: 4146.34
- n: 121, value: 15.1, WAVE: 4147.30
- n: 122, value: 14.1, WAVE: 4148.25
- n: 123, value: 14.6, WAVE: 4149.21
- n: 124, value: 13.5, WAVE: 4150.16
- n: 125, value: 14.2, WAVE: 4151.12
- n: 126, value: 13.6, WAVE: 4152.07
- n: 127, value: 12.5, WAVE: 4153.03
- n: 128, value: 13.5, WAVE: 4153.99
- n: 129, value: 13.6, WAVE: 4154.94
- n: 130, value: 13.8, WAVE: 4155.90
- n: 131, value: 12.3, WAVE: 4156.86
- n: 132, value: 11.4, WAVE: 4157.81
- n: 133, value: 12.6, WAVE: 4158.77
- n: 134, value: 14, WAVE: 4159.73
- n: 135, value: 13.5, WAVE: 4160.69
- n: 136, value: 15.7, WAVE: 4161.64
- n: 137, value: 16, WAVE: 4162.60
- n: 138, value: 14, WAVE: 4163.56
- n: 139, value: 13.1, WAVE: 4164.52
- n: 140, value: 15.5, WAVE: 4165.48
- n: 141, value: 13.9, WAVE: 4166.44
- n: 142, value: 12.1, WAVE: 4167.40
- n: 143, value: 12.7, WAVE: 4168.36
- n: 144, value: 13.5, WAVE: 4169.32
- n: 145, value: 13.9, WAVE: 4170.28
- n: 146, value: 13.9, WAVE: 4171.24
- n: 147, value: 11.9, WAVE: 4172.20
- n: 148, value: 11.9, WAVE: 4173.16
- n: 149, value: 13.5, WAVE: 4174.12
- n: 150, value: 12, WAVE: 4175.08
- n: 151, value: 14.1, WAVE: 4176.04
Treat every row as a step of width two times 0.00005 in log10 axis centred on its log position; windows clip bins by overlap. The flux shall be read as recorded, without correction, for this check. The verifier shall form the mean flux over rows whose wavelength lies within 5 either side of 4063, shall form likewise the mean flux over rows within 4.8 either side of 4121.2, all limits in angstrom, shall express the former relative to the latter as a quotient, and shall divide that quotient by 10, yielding 0.074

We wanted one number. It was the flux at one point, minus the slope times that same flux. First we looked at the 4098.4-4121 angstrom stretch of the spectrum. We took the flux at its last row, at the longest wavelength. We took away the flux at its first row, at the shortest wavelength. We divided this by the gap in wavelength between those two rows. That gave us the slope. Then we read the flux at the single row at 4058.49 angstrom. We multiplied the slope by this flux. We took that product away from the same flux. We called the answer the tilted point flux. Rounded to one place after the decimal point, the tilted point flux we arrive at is 8.9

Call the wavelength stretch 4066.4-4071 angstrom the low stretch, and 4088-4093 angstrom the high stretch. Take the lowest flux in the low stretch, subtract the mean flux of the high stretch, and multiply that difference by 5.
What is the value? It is -24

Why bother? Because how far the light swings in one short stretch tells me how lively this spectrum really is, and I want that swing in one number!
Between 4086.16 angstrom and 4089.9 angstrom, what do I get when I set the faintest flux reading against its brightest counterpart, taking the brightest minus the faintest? 1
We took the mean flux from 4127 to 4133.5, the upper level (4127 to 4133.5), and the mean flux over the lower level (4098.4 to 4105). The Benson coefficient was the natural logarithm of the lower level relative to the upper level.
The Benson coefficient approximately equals -0.01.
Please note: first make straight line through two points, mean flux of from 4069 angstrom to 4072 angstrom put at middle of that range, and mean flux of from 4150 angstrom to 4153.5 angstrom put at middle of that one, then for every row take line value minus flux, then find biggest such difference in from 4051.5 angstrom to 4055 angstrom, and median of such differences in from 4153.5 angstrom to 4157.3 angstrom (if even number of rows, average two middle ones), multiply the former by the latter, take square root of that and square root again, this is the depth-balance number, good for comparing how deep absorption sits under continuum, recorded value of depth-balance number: 0.4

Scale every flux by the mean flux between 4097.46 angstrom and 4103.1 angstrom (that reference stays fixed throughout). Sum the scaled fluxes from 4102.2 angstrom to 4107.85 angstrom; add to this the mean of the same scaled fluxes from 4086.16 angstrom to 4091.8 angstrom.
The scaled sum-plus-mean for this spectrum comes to 8.1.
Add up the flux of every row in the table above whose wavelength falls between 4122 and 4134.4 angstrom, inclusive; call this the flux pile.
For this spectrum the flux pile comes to 171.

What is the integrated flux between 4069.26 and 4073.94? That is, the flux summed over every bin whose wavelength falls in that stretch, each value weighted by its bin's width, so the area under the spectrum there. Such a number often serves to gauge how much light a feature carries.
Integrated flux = 53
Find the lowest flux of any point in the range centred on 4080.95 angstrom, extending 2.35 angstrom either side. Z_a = 13.3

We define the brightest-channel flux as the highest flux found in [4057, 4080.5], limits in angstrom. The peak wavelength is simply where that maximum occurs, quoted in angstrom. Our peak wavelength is 4074.41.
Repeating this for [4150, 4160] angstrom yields 4151.12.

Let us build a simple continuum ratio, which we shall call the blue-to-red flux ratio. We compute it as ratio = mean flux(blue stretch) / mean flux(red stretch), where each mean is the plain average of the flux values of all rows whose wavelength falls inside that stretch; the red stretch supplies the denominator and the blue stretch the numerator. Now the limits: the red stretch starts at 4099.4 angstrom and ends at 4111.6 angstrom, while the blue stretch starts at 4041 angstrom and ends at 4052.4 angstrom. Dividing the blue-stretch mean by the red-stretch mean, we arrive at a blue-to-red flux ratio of 0.88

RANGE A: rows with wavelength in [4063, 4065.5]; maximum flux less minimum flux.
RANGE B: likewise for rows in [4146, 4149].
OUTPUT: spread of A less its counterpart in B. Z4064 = 3.3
